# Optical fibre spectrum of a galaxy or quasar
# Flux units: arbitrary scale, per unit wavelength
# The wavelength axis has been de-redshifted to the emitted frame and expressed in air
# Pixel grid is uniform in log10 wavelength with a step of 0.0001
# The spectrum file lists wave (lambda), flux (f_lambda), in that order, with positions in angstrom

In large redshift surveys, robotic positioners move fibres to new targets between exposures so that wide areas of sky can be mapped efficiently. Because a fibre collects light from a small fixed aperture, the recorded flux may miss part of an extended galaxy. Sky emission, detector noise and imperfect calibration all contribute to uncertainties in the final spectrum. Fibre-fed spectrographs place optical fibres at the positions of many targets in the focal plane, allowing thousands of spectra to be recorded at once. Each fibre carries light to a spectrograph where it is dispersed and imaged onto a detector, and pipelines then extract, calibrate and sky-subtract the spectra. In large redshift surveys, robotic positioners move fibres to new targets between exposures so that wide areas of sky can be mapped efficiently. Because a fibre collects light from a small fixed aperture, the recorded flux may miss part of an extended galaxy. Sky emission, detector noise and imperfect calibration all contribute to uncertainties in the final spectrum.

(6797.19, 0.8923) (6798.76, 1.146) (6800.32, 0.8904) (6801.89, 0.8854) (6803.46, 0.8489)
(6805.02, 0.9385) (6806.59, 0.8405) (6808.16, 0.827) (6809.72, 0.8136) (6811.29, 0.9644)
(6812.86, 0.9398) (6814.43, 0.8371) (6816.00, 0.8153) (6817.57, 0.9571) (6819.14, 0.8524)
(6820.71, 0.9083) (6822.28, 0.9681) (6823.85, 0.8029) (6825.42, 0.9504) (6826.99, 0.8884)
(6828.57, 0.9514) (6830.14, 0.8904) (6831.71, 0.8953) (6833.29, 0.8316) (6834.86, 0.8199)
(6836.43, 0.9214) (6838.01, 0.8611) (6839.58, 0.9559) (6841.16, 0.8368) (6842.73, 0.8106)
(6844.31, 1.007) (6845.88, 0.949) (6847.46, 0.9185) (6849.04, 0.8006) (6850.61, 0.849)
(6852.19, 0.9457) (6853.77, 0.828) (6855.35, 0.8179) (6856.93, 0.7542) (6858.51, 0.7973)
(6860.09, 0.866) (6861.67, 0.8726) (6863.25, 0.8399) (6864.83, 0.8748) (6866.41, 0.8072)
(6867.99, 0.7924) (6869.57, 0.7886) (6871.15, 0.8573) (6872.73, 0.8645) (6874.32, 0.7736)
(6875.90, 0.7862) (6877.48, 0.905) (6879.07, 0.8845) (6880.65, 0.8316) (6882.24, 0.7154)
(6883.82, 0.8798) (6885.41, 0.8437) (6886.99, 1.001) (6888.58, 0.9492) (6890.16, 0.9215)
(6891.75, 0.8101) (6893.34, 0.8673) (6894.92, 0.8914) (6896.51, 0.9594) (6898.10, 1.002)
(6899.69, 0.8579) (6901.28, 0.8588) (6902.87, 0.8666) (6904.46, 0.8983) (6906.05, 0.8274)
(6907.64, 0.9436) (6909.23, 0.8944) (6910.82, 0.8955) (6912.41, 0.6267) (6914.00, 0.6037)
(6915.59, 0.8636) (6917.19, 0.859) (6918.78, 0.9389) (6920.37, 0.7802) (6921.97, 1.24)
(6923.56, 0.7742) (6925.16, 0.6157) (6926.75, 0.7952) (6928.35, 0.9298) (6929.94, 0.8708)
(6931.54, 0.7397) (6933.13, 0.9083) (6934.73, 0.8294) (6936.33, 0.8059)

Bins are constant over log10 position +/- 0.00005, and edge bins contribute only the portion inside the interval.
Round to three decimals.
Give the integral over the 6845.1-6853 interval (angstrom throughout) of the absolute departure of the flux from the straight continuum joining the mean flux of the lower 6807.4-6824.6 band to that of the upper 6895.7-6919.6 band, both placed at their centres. 0.457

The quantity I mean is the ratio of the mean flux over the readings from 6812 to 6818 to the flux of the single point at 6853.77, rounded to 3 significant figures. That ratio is 1.07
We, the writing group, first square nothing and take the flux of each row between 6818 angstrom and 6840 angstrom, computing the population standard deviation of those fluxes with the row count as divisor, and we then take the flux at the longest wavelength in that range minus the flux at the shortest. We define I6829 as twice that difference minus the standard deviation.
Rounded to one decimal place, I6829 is 0.2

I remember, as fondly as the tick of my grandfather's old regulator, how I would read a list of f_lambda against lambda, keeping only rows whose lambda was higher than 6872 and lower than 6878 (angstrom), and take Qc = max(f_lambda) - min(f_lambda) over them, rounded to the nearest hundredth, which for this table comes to 0.13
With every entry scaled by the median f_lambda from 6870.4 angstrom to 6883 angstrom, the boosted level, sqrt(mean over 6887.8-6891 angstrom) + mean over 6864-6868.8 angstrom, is 2.03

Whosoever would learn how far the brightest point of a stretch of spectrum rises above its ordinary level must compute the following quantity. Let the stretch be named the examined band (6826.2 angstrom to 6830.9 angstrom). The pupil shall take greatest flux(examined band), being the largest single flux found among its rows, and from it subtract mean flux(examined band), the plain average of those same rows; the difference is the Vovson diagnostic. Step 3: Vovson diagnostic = 0.04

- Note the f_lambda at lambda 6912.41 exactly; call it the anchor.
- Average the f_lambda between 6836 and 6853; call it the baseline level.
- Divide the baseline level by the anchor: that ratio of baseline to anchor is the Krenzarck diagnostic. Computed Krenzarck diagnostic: 1.43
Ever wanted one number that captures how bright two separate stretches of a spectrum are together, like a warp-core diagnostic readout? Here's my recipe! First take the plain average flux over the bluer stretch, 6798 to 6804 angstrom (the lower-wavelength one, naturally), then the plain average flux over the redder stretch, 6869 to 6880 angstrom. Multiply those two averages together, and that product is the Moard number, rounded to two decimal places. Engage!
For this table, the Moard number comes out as 0.79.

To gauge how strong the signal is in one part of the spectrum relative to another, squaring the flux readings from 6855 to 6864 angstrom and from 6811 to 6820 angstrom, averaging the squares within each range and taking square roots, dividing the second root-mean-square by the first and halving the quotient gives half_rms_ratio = 0.54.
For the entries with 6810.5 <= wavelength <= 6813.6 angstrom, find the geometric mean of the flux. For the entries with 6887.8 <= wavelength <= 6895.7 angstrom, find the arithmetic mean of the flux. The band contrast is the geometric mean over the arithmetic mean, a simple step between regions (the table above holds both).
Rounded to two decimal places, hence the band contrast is 1.07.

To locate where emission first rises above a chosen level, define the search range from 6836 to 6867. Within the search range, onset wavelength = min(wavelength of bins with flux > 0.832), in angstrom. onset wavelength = 6836.43 angstrom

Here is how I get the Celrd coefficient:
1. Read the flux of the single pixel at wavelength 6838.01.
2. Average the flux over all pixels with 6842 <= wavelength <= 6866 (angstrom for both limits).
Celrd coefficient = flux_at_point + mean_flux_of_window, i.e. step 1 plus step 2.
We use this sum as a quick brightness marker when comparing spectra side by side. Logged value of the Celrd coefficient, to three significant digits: 1.72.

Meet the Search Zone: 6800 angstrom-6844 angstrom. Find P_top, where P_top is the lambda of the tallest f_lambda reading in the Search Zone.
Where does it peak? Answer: 6822.28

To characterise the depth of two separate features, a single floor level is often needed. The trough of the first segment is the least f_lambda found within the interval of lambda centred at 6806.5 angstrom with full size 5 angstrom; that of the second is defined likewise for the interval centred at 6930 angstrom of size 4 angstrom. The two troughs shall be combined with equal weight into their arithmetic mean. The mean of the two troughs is 0.783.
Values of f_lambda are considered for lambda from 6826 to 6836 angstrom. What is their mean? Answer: 0.88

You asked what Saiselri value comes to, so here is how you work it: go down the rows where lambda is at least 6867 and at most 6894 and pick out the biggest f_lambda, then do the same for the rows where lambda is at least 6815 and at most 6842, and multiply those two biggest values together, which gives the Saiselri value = 0.97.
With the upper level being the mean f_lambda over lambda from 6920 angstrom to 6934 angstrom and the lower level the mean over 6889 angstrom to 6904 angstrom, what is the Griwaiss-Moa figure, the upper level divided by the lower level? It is 0.95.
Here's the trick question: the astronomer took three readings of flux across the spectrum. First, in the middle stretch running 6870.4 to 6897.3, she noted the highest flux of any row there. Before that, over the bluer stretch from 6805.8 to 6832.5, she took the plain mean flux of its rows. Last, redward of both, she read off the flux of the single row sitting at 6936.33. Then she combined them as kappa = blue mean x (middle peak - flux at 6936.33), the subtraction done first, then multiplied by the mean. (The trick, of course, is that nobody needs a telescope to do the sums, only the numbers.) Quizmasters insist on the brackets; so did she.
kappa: 0.17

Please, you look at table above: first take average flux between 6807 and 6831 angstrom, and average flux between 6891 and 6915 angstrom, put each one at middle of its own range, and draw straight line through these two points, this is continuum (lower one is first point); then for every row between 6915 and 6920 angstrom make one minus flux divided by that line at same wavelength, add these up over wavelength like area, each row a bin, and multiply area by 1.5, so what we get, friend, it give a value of -0.3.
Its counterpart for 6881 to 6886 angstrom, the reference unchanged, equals 0.4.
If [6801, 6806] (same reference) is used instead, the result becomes 0.1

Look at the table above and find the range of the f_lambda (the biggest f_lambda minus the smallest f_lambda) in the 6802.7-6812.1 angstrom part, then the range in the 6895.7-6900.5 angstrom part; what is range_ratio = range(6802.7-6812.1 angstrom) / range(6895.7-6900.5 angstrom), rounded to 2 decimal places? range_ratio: 1.05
